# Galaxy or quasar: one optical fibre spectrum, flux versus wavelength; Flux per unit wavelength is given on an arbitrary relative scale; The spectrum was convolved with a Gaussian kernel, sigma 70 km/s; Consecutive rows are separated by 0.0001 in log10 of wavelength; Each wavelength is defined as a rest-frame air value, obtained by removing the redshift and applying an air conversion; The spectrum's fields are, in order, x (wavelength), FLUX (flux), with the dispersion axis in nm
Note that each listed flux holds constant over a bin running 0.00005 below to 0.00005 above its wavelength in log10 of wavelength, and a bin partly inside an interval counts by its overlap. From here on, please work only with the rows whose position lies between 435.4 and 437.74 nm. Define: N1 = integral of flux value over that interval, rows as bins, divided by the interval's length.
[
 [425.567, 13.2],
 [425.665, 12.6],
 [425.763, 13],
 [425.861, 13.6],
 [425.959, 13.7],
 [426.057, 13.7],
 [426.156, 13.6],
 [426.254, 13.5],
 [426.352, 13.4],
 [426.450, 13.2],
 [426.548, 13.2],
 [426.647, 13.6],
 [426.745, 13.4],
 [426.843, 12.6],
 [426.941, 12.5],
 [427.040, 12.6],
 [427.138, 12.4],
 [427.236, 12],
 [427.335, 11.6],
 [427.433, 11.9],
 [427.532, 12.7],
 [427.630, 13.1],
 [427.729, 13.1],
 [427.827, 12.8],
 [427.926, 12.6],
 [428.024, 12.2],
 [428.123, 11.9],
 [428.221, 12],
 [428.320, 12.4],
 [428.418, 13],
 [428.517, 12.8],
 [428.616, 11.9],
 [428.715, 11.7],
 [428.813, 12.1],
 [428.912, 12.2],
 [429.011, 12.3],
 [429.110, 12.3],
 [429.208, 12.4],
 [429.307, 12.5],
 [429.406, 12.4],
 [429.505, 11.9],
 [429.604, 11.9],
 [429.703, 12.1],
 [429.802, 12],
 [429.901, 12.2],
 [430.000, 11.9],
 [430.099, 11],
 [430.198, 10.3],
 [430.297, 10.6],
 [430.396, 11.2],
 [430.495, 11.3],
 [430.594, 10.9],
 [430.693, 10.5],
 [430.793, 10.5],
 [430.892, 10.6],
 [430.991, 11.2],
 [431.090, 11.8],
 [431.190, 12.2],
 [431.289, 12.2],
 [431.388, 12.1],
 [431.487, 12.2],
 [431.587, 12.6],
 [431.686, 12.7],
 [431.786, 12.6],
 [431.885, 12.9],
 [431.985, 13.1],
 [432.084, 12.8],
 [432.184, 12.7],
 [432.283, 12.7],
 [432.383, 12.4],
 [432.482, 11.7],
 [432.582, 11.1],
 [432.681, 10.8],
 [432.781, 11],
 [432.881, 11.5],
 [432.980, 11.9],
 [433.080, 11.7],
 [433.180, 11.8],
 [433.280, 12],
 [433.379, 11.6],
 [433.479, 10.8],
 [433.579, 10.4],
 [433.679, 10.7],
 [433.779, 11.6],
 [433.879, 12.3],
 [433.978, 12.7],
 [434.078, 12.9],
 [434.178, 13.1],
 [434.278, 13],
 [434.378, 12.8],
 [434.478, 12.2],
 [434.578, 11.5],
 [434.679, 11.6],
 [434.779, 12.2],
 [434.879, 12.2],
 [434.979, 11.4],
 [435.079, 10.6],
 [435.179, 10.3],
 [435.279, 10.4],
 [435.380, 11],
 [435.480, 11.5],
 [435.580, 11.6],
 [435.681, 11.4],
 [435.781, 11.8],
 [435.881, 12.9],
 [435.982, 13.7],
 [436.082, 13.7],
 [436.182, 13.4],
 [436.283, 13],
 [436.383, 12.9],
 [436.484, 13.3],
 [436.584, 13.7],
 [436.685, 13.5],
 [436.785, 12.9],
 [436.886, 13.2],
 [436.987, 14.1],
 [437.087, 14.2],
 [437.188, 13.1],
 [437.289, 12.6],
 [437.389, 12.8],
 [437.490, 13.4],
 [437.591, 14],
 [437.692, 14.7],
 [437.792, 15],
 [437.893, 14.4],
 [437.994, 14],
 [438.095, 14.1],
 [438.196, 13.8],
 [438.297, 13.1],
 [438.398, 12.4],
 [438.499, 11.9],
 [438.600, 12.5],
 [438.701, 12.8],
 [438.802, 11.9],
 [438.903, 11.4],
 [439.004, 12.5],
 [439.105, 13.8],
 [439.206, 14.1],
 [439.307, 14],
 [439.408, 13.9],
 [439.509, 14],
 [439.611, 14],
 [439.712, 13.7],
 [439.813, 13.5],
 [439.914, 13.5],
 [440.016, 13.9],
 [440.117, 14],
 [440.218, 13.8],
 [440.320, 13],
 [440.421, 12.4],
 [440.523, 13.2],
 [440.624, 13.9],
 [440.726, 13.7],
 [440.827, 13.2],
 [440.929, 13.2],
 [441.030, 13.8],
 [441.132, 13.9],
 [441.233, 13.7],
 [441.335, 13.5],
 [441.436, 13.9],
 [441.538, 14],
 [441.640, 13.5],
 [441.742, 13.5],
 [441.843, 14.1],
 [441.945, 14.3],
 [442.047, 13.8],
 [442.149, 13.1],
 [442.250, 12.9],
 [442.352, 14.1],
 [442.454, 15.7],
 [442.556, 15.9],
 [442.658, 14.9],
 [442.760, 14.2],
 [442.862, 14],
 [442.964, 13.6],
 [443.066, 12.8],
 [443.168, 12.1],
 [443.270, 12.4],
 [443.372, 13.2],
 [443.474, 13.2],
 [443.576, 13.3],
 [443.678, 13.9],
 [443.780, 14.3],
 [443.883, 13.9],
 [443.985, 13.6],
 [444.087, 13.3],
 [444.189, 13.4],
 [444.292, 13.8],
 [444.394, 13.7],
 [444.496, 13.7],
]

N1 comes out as 13.1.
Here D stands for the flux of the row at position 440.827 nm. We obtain 13.2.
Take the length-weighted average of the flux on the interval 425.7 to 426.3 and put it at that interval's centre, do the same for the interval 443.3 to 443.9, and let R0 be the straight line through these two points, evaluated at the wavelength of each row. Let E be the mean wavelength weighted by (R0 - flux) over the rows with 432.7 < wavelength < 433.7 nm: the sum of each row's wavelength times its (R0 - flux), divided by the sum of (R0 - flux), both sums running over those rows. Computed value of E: 433.27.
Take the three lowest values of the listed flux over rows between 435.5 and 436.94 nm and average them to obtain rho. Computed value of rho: 11.6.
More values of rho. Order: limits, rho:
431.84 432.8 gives 11.0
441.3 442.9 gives 13.2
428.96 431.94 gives 10.4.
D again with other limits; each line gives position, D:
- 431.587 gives 12.6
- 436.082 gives 13.7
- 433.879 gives 12.3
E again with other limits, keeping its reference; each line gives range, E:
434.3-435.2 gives 434.86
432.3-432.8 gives 432.62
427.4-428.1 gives 427.72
